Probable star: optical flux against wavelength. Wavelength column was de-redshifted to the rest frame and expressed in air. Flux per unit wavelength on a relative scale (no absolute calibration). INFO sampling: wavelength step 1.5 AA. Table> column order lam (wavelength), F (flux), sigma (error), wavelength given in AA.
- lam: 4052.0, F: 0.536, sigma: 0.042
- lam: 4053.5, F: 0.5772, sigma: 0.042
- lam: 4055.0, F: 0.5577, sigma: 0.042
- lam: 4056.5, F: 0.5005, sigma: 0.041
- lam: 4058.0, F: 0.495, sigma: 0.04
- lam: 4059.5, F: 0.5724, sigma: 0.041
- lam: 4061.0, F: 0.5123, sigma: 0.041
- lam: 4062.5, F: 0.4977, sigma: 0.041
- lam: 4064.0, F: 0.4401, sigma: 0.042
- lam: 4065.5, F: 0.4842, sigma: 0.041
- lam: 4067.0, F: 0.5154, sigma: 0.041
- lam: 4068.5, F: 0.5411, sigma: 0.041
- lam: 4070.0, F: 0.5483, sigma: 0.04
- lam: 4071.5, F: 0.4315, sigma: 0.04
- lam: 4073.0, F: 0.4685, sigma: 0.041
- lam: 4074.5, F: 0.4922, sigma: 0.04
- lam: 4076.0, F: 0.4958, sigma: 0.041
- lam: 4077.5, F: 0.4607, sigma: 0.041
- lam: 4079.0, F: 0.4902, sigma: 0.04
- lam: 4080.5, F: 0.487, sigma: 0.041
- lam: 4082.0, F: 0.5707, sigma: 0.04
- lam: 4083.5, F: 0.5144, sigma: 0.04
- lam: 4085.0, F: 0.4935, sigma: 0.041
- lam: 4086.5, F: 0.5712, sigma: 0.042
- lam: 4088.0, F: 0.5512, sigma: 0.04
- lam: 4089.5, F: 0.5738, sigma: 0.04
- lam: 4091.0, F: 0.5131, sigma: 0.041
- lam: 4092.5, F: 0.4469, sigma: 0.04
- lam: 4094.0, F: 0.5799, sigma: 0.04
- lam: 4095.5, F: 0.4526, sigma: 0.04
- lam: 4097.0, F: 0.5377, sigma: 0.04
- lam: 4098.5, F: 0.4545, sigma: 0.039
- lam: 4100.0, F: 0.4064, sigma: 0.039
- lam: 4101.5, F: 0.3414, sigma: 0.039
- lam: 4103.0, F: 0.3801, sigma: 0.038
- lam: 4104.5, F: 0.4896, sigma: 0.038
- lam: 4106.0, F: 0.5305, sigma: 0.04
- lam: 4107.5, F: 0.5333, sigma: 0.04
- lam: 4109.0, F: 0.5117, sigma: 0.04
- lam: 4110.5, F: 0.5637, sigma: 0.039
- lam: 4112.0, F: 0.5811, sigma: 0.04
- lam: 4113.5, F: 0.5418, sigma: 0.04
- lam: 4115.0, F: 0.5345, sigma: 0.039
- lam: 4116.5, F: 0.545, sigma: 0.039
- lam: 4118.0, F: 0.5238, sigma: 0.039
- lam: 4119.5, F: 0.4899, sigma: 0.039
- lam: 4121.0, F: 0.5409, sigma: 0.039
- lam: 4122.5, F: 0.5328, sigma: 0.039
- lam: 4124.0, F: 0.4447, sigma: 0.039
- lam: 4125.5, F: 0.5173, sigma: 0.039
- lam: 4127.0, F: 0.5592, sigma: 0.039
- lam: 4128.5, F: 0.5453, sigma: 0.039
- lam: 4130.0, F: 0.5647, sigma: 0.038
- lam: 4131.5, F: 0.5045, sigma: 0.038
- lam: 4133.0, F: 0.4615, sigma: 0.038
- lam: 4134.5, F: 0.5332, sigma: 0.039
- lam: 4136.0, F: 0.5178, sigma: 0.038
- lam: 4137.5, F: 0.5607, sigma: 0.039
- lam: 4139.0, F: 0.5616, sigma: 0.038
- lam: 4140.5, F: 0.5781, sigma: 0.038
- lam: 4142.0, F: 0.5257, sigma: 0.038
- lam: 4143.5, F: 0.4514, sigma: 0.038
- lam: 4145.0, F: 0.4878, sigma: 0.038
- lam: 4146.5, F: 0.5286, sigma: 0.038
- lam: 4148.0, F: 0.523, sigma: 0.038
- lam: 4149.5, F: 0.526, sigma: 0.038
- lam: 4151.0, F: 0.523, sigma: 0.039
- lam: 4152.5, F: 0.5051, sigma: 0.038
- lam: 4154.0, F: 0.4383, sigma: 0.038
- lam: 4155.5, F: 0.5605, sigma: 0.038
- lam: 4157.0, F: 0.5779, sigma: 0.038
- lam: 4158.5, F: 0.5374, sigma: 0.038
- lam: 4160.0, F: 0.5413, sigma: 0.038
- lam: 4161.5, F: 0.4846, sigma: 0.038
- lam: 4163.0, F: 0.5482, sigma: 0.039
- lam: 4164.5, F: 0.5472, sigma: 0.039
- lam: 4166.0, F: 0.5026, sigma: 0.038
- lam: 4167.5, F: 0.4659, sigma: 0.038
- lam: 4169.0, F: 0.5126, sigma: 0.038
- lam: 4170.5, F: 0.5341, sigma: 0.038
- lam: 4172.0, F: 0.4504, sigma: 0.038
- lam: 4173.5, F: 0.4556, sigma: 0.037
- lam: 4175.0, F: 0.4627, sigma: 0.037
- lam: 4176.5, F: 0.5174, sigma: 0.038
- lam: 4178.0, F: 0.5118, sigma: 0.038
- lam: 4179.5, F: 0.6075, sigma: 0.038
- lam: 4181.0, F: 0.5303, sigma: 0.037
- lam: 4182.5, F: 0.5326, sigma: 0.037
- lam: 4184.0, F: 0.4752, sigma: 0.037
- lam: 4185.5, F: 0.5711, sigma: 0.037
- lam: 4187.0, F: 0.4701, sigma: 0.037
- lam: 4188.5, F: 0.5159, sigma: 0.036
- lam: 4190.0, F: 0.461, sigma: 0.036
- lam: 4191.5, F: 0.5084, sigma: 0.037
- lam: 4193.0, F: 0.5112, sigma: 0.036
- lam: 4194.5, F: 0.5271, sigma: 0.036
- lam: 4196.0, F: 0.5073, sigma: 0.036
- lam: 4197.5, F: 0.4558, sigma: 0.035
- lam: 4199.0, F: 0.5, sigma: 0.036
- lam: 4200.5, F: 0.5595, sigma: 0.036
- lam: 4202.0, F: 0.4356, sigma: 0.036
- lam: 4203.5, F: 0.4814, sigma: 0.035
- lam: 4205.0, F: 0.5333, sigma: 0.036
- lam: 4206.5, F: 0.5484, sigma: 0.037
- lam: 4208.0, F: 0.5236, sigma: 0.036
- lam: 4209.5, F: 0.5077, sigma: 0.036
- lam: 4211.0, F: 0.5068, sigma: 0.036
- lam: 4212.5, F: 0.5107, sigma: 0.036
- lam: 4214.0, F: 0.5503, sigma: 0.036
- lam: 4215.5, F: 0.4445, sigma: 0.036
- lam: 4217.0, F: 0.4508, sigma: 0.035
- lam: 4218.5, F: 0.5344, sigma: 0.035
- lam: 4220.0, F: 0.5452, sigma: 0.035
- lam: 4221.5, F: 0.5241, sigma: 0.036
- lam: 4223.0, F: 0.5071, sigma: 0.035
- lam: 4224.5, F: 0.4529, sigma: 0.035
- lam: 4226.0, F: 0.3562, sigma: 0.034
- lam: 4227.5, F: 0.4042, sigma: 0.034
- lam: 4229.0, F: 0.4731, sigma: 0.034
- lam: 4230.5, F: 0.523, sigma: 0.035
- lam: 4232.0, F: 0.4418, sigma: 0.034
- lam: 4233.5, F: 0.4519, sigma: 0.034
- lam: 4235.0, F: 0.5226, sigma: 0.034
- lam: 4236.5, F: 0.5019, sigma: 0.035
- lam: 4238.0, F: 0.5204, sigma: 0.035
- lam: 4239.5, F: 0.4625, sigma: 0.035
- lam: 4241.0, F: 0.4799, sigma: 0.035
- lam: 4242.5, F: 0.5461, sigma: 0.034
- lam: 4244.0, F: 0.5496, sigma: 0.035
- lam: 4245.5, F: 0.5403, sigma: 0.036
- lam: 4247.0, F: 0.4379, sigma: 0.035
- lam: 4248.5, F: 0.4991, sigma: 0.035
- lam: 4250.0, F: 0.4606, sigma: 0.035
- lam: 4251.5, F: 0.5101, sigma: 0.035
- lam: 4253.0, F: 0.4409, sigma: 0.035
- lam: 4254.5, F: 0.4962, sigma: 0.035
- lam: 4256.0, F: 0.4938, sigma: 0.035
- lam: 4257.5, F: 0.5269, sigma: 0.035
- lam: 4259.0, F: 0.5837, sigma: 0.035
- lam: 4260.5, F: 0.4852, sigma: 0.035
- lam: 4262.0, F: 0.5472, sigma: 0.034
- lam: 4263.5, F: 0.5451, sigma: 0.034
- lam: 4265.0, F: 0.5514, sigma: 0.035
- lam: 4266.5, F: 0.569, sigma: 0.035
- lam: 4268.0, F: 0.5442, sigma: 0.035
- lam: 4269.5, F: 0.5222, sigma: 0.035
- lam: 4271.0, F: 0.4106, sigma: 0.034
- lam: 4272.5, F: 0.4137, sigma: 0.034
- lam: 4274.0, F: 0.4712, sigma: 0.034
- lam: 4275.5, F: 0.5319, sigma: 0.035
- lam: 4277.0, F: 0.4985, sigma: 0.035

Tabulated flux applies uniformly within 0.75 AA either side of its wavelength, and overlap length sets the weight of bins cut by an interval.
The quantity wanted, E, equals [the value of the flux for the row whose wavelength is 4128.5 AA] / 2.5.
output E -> 0.22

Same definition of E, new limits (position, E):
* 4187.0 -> 0.19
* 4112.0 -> 0.23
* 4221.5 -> 0.21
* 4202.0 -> 0.17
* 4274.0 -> 0.19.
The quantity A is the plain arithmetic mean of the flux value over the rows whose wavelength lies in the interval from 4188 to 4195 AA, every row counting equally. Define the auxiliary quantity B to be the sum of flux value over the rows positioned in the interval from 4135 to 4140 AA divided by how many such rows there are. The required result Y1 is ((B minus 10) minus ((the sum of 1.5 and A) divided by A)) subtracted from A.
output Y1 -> 13.9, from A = 0.50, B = 0.55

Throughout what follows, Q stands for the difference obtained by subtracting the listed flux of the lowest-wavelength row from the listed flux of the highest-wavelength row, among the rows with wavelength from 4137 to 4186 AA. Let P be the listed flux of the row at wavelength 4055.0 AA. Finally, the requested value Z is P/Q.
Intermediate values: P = 0.5577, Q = 0.010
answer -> 54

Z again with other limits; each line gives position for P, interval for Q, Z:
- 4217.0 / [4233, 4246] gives 5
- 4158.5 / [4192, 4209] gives 43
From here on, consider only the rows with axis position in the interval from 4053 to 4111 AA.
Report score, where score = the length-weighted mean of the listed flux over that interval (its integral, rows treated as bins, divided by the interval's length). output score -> 0.502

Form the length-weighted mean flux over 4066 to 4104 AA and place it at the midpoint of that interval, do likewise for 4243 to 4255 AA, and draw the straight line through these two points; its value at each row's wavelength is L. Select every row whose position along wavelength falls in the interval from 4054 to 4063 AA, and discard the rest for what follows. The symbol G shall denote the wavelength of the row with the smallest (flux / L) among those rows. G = 4058.0 AA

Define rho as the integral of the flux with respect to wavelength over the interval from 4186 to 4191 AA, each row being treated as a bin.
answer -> 2.4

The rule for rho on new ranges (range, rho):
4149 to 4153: 2.1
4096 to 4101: 2.3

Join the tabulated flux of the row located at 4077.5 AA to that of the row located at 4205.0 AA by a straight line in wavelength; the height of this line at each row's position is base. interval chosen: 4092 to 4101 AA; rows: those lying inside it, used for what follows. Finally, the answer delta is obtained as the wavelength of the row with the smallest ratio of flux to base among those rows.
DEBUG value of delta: 4100.0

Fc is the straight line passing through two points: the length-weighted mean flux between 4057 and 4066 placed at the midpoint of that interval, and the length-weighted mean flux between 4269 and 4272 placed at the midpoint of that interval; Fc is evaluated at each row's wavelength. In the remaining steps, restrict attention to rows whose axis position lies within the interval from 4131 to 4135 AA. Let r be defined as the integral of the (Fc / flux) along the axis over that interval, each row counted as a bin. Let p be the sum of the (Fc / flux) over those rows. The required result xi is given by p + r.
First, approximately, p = 2.9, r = 4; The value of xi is 7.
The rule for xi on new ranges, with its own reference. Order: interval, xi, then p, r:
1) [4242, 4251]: 14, 5.5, 8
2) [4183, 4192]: 14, 5.7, 9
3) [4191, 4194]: 5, 1.9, 3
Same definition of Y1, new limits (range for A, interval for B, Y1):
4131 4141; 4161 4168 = 13.8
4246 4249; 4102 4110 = 14.2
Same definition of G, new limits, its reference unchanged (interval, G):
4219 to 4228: 4226.0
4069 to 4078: 4071.5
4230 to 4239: 4232.0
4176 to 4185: 4184.0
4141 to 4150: 4143.5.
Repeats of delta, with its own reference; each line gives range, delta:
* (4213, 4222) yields 4215.5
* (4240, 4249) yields 4247.0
